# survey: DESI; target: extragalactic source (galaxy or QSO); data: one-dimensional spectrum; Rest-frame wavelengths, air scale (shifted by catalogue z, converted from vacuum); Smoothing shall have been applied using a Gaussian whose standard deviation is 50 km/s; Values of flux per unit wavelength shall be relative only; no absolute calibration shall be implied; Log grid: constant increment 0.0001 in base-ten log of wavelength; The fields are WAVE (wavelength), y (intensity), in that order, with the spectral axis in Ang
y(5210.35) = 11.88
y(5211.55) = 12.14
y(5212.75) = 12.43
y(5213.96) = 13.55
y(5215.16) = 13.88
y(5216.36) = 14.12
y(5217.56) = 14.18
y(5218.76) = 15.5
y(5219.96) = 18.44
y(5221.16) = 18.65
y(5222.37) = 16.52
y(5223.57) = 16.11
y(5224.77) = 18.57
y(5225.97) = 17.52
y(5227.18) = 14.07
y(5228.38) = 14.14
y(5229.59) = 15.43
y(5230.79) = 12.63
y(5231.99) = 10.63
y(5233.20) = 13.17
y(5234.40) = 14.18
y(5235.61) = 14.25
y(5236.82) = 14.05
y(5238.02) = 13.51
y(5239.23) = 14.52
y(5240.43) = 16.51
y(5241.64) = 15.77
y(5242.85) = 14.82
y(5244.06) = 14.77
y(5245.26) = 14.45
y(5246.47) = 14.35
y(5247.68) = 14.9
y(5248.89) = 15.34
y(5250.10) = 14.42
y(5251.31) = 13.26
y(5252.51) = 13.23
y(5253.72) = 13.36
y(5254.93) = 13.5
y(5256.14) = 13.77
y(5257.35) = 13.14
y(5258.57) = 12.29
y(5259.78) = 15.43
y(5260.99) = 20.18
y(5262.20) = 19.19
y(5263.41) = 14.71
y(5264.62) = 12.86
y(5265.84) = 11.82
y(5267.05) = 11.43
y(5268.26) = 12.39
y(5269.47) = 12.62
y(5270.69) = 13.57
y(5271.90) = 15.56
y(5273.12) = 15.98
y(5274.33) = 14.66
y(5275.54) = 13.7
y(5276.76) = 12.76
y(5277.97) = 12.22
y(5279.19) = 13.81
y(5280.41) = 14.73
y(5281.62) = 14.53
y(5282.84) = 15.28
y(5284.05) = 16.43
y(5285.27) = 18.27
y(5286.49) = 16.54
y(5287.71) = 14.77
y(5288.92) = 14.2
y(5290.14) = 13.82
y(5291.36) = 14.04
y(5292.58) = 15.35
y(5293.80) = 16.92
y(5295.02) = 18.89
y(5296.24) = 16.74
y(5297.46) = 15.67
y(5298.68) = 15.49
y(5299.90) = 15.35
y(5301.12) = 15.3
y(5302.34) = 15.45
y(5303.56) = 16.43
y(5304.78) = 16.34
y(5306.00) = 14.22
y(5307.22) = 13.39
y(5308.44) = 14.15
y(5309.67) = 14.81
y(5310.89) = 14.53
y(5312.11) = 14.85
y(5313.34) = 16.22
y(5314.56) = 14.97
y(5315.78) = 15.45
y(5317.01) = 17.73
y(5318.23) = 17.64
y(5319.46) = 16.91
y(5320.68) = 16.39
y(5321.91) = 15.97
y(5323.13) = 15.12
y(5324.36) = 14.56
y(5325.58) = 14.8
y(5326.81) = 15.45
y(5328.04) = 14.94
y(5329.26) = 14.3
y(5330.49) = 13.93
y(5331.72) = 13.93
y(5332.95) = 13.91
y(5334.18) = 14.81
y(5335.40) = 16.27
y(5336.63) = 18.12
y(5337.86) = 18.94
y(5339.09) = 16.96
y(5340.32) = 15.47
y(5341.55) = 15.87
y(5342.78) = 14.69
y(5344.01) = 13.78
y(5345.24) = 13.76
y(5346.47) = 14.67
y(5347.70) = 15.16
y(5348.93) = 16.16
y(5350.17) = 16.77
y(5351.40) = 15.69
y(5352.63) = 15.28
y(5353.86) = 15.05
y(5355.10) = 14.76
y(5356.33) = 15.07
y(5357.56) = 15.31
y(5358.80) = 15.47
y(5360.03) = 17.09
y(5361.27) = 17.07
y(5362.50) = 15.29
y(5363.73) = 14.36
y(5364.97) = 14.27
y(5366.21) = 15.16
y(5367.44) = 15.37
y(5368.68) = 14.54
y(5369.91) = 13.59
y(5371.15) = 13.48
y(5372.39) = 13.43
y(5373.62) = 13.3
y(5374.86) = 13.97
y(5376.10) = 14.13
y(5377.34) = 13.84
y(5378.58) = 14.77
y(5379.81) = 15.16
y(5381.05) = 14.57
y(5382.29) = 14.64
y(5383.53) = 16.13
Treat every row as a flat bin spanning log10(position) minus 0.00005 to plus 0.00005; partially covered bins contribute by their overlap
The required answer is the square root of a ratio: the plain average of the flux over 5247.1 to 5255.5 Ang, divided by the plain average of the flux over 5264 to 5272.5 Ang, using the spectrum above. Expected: 1.04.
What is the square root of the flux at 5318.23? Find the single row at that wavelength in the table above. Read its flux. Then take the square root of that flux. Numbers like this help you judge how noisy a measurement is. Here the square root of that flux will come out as 4.2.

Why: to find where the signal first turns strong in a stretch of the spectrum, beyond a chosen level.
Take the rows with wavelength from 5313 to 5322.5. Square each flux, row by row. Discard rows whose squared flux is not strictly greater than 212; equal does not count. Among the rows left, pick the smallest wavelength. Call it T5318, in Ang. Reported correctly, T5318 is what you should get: 5313.34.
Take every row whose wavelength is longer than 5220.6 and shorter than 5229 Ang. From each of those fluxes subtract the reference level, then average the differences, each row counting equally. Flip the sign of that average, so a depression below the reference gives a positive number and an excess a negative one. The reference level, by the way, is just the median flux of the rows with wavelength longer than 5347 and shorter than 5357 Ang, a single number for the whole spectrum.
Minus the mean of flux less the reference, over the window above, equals -1.3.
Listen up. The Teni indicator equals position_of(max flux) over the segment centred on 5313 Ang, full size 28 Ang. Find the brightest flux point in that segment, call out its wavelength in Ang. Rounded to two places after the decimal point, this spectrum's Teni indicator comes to 5317.01 Ang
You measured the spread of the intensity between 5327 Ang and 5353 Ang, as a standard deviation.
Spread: 1.4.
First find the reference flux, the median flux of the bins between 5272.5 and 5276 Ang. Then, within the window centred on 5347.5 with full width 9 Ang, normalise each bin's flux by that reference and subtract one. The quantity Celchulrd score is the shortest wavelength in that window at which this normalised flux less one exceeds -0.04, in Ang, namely 5346.47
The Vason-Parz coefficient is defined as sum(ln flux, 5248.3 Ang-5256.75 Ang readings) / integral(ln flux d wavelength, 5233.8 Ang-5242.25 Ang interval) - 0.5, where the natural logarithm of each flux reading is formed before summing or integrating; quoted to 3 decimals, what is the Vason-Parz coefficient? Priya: 0.311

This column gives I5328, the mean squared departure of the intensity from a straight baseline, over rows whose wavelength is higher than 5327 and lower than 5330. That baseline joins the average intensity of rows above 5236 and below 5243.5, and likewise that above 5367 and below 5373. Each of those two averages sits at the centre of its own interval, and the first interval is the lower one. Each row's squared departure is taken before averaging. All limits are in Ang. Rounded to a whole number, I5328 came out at 0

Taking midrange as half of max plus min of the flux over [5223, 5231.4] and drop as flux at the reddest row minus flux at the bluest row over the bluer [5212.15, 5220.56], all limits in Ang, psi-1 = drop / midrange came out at 0.39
